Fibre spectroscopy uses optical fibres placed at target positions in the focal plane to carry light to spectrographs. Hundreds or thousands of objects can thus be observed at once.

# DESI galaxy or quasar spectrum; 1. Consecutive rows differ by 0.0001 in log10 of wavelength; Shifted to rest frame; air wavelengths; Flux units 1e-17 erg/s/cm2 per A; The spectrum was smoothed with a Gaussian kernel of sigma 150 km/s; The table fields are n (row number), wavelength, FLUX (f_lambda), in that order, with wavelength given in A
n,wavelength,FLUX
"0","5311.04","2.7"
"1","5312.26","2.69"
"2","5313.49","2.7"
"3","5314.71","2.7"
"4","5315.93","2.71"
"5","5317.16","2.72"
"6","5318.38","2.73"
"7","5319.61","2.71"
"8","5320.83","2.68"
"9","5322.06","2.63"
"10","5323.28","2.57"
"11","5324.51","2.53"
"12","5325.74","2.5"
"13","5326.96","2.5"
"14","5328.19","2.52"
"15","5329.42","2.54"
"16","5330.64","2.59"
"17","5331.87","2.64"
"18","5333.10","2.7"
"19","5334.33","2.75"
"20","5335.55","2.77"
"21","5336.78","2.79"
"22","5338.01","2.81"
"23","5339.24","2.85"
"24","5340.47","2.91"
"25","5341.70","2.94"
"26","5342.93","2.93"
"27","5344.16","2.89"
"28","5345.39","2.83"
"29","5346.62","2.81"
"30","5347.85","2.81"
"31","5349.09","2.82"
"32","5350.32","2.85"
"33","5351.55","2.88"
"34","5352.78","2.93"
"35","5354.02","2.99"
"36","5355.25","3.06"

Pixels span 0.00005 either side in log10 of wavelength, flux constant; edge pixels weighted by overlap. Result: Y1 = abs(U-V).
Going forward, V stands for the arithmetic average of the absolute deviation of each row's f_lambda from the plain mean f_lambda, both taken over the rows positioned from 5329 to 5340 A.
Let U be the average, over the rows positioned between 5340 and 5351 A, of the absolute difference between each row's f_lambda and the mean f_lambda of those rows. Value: 0.041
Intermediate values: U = 0.046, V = 0.087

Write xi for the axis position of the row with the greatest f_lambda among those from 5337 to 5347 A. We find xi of 5341.70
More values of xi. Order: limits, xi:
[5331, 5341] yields 5340.47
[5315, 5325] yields 5318.38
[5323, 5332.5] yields 5331.87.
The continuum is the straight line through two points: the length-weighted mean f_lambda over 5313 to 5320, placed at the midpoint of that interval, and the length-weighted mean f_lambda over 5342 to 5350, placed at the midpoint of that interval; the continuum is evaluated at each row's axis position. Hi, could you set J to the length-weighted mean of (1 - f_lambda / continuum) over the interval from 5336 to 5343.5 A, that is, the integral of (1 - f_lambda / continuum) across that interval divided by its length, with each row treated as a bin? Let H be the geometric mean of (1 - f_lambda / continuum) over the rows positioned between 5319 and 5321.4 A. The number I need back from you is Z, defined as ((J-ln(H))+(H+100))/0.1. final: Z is 1045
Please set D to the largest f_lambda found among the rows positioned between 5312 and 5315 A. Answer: 2.7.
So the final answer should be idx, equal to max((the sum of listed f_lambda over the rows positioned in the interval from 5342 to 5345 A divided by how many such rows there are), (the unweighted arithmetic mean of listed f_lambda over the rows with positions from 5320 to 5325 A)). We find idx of 2.91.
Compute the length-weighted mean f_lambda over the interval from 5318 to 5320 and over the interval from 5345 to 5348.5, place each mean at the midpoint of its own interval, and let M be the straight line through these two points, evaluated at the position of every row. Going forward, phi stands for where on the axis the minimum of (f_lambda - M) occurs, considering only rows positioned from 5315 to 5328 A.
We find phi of 5326.96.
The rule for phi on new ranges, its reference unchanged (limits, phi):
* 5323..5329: 5326.96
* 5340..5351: 5347.85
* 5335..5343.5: 5335.55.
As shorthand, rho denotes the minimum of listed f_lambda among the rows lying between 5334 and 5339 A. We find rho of 2.75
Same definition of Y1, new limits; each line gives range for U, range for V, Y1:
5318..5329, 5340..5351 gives 0.035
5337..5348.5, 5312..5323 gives 0.027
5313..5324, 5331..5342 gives 0.035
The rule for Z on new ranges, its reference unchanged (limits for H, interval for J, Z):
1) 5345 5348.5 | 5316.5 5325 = 1045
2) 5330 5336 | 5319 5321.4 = 1036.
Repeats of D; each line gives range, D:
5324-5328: 2.53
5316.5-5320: 2.73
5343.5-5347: 2.89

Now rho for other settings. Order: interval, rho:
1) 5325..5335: 2.5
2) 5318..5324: 2.57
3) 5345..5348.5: 2.81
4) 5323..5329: 2.5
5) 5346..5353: 2.81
